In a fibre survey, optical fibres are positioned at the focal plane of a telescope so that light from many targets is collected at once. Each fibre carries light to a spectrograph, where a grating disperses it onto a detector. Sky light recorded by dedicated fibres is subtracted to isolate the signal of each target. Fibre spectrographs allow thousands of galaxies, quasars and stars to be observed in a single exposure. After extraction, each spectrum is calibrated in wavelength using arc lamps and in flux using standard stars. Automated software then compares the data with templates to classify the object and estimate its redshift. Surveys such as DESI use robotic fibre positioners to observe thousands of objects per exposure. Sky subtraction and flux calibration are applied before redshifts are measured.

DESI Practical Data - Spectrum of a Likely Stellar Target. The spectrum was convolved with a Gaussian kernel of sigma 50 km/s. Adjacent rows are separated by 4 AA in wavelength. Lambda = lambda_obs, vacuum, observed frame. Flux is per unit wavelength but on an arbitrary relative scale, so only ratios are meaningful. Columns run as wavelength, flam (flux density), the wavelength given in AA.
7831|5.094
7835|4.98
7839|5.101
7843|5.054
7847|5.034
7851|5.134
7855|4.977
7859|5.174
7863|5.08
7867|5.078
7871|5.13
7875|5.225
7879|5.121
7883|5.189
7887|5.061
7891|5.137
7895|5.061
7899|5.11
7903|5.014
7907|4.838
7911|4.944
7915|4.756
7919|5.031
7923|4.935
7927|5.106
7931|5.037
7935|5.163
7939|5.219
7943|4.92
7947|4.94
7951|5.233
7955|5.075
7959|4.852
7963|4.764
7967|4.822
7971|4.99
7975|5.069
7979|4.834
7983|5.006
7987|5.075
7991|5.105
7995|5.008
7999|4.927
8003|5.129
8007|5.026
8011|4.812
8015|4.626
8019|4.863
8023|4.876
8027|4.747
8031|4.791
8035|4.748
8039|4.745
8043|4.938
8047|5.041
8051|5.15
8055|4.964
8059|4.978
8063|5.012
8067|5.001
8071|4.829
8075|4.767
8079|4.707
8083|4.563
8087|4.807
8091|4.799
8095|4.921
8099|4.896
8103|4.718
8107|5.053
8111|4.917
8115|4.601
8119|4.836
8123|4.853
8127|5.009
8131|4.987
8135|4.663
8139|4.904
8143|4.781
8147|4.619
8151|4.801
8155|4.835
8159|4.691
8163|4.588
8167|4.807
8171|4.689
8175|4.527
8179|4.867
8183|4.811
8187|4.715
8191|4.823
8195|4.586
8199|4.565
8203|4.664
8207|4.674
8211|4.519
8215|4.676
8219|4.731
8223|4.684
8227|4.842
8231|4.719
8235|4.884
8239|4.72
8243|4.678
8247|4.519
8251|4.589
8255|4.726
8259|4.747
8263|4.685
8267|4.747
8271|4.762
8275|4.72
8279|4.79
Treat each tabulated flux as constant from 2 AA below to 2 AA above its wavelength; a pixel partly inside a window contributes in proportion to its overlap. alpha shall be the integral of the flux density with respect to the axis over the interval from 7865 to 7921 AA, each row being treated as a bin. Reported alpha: 283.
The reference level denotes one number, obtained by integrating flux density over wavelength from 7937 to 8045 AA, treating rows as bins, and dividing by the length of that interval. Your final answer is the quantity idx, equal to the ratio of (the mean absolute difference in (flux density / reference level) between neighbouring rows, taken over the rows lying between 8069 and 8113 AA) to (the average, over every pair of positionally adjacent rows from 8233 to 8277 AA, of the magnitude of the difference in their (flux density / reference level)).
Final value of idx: 1.70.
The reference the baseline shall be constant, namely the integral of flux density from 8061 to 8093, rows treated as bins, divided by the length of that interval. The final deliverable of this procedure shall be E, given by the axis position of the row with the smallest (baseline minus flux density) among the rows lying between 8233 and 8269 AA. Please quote 8235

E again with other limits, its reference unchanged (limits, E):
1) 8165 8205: 8179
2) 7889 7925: 7891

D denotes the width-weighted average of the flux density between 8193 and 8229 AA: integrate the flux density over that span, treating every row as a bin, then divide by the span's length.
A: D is 4.66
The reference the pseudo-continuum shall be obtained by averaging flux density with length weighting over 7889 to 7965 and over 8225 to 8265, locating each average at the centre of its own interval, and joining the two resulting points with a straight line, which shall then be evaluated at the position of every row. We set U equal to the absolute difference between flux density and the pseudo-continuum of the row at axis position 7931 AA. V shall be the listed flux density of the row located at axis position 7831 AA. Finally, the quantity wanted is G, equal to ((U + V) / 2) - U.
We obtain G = 2.53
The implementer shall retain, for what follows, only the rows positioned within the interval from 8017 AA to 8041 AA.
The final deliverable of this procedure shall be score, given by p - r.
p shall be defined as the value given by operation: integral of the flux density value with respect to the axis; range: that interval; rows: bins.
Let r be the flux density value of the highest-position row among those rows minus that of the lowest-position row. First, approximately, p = 115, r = -0.12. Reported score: 115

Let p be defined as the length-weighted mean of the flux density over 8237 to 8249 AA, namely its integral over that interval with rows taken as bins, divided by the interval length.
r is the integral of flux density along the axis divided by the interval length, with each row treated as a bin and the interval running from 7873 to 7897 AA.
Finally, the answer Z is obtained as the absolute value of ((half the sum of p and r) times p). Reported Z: 22.7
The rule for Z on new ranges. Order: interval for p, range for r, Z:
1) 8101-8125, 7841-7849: 23.8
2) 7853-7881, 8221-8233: 25.2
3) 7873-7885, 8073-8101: 25.8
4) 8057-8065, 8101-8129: 24.6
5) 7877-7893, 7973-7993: 26.0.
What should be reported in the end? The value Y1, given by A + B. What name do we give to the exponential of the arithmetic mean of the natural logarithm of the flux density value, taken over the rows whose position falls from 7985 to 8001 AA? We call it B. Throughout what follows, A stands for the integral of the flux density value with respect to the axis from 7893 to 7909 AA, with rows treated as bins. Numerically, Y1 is 85.1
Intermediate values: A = 80.1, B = 5.0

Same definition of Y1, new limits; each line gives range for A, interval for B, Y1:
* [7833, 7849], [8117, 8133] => 85.6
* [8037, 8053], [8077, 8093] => 84.2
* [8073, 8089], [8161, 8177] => 80.0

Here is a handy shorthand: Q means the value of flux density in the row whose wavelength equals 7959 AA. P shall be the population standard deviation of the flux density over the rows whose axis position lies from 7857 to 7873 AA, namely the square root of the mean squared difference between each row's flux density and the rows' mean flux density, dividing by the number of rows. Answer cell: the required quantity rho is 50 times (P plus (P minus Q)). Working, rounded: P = 0.04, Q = 4.852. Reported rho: -239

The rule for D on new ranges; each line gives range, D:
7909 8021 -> 4.97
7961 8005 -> 4.98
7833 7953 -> 5.06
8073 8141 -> 4.82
